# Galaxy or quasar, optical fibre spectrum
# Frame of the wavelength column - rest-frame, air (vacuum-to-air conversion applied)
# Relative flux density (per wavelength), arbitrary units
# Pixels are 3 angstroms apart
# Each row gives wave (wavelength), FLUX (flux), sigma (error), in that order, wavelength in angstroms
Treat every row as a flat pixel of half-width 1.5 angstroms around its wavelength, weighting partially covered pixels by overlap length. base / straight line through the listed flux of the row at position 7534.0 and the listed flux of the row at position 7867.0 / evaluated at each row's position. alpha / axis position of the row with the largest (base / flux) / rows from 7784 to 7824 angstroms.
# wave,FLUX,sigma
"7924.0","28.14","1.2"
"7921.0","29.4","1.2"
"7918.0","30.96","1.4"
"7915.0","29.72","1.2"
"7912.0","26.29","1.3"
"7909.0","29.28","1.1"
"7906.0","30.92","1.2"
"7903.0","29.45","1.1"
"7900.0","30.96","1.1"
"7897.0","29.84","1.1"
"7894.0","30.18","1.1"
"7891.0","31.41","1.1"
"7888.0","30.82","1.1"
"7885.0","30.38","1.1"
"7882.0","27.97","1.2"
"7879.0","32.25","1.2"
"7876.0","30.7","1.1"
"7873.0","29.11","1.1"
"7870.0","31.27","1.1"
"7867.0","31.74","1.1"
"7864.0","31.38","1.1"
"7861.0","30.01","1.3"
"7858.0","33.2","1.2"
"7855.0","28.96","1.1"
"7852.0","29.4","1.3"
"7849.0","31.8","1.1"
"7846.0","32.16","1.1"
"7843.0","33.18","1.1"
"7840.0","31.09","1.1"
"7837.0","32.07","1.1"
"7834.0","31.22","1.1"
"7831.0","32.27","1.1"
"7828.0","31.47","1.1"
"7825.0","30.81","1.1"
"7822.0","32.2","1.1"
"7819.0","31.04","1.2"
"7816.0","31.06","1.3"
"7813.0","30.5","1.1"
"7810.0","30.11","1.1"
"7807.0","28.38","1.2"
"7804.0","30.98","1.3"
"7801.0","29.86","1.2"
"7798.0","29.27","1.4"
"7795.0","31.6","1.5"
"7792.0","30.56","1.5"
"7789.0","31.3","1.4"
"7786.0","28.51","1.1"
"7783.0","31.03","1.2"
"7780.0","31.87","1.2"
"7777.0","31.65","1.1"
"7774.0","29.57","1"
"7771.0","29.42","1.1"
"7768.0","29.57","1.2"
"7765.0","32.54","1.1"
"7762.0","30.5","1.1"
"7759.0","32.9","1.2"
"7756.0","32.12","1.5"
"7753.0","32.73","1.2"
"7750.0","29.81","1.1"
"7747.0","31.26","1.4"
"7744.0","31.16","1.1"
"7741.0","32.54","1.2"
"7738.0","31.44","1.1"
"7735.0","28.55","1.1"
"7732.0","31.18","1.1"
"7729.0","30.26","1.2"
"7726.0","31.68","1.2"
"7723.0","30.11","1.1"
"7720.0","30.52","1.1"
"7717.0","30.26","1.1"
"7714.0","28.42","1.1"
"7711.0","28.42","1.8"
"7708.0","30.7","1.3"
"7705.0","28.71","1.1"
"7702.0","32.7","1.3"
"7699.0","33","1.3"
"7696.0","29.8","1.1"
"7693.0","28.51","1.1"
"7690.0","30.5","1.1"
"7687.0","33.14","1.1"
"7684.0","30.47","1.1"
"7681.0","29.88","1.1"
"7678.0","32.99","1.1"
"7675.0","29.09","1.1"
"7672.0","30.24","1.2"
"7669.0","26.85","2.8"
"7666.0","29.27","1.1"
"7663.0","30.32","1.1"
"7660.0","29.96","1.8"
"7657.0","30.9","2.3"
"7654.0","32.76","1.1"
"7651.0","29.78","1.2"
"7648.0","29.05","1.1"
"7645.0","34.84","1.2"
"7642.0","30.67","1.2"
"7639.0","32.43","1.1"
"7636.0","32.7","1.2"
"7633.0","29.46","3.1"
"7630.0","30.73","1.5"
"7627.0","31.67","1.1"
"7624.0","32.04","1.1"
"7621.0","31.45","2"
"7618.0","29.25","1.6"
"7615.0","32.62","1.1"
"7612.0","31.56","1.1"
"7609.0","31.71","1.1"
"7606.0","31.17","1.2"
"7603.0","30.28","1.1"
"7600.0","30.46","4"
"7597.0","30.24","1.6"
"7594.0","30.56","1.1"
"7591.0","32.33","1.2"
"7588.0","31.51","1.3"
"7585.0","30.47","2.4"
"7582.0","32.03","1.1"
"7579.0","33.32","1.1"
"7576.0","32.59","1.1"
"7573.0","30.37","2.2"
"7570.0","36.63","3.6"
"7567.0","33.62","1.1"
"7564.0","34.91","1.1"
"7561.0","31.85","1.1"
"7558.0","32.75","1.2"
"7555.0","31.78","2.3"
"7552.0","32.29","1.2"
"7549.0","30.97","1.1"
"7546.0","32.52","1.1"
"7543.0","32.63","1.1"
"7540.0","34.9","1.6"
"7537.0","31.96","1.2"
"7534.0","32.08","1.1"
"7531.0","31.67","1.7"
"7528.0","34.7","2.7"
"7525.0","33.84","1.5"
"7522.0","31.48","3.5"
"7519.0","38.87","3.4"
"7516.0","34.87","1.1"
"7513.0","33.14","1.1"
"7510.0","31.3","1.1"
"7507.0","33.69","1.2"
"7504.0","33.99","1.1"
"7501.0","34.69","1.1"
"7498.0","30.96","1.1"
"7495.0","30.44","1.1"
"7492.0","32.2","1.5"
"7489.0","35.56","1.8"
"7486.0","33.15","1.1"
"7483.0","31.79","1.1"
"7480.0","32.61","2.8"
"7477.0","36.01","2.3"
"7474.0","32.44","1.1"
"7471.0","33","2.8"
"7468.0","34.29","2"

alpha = 7807.0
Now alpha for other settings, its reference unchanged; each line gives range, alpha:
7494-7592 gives 7495.0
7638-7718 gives 7669.0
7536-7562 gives 7549.0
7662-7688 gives 7669.0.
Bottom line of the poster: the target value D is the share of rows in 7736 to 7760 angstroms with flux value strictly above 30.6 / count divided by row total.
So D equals 0.9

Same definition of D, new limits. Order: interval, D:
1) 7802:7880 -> 0.7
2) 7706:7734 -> 0.3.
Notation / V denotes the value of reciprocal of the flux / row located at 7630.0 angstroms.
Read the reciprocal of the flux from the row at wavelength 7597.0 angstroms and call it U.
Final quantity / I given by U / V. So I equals 1.02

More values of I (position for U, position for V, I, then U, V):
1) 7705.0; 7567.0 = 1.17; 0.0348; 0.0297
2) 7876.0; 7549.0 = 1.01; 0.0326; 0.0323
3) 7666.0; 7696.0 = 1.02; 0.0342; 0.0336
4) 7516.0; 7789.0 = 0.90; 0.0287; 0.0319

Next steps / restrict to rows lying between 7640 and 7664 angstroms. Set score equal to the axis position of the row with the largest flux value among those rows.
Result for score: 7645.0 angstroms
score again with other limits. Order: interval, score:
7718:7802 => 7759.0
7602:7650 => 7645.0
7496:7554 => 7519.0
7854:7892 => 7858.0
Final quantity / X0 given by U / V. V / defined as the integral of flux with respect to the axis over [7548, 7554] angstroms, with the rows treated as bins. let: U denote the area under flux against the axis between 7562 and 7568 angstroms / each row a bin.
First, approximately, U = 205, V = 190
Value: 1.08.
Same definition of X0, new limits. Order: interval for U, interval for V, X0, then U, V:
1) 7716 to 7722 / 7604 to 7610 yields 0.97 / 182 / 188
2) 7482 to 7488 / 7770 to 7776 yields 1.10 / 197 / 178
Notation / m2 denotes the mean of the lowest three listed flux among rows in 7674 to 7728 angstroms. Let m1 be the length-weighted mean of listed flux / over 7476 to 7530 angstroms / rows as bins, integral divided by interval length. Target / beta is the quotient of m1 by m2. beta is 1.18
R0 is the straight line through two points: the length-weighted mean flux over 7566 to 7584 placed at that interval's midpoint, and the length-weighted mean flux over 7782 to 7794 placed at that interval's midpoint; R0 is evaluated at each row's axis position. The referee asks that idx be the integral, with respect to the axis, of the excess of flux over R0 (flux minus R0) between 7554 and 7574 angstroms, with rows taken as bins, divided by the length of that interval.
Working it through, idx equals 0.1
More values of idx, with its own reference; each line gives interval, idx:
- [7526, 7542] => -0.4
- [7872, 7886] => 0.9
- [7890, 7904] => 1.3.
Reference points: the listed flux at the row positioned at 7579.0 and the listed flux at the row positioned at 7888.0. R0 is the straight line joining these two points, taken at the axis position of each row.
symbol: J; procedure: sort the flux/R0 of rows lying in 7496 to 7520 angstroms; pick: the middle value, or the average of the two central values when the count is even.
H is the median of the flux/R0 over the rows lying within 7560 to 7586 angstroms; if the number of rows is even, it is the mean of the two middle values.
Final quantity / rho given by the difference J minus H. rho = 0.020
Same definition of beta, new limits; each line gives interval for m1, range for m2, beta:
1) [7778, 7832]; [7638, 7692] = 1.08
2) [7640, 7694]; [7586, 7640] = 1.03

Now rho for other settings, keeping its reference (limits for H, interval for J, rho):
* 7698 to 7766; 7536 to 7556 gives -0.009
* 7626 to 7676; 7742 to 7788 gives 0.049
